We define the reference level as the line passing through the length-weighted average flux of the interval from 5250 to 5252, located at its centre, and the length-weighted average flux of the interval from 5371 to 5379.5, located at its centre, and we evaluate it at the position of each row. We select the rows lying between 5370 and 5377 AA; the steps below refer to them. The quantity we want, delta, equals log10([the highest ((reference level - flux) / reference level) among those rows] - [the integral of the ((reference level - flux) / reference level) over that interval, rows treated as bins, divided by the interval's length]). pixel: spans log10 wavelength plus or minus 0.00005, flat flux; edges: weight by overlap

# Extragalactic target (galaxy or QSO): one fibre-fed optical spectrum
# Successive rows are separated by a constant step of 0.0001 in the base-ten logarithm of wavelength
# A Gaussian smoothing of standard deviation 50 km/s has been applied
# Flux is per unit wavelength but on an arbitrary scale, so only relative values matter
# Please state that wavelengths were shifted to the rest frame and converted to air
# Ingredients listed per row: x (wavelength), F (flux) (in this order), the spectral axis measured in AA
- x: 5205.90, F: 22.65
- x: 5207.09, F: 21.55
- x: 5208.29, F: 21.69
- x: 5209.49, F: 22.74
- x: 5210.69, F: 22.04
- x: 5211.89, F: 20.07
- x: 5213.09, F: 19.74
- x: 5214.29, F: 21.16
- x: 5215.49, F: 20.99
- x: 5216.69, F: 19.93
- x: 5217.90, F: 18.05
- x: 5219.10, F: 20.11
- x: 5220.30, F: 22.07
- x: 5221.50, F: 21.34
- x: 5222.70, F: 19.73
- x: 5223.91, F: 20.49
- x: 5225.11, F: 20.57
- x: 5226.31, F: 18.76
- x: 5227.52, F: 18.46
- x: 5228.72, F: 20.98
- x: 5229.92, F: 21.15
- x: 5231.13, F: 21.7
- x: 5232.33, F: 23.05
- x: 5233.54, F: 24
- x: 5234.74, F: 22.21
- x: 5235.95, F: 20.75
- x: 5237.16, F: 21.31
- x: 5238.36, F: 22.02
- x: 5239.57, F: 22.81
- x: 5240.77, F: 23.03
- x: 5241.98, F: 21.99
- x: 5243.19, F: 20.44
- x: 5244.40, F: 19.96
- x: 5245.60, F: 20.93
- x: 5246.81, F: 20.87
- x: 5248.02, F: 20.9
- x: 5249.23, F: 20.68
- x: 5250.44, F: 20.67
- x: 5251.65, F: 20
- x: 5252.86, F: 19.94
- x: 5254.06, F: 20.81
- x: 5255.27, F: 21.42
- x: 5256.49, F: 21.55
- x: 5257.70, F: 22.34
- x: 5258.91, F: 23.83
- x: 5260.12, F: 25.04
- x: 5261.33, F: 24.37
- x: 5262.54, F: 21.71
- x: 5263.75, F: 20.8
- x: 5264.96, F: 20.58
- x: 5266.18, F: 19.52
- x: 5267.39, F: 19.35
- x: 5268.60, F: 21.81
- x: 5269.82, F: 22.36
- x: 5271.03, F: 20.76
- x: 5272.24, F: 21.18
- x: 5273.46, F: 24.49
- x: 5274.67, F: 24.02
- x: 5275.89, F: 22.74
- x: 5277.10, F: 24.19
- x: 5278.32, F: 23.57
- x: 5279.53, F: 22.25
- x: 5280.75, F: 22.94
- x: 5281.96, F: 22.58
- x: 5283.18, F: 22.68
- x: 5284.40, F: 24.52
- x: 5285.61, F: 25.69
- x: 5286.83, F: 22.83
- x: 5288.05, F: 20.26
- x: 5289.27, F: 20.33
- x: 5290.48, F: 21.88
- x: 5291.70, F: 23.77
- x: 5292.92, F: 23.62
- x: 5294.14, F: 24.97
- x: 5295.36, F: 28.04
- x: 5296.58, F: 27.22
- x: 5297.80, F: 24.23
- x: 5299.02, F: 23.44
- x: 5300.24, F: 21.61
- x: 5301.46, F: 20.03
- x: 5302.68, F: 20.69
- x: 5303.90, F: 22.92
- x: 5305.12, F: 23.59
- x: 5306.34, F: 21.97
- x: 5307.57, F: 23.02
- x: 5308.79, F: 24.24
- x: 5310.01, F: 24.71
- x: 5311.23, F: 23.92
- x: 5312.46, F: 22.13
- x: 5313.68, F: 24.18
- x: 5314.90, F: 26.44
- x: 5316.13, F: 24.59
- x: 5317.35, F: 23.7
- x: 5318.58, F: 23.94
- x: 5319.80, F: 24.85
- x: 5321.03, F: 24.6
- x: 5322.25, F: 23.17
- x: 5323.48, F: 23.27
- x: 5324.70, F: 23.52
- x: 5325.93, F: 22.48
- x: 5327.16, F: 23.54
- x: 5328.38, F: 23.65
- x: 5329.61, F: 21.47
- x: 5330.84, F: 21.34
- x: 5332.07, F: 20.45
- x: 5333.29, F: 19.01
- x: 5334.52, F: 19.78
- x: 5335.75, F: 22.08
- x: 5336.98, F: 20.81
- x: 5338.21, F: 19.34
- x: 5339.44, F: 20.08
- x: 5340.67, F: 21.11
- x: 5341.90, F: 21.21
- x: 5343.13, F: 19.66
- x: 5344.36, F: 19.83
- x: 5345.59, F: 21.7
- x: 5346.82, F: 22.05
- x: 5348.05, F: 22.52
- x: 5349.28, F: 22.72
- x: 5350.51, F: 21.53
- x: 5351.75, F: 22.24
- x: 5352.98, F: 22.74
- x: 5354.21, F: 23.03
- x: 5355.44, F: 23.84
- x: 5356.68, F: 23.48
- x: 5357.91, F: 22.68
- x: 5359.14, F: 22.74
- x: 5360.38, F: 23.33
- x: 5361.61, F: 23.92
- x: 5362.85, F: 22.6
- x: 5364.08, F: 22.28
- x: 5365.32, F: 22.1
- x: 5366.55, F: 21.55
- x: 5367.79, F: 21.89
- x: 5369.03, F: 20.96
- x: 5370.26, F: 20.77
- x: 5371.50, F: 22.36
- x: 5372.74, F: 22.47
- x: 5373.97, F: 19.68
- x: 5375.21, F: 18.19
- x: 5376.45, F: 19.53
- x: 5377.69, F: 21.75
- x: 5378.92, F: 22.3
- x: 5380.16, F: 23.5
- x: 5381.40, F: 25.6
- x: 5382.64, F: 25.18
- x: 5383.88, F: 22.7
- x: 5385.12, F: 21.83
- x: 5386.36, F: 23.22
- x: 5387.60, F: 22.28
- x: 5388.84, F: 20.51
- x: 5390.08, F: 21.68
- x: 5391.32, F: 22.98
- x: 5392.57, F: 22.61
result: -0.96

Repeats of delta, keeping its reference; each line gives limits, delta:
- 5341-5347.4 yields -1.23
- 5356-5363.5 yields -1.59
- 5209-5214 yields -1.16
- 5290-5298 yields -0.84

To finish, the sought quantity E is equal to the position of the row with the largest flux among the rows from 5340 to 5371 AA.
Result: 5361.61 AA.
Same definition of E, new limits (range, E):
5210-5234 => 5233.54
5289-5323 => 5295.36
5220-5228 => 5220.30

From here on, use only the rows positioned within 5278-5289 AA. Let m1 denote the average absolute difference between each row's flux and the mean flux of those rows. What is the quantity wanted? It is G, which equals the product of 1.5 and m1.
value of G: 1.6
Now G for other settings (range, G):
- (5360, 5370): 1.1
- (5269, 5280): 1.6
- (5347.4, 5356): 0.7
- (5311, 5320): 1.2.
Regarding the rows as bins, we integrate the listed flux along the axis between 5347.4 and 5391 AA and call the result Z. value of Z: 972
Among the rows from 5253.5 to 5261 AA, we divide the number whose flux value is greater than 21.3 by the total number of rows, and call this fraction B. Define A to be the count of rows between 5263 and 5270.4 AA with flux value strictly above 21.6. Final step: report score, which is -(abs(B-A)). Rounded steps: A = 2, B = 0.8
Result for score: -1.2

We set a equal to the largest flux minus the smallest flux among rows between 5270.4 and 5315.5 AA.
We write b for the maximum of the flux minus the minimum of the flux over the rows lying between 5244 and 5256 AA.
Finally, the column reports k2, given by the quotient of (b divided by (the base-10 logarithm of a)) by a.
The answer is 0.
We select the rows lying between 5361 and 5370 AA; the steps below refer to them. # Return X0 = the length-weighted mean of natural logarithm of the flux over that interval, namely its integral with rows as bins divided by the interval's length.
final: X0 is 3.096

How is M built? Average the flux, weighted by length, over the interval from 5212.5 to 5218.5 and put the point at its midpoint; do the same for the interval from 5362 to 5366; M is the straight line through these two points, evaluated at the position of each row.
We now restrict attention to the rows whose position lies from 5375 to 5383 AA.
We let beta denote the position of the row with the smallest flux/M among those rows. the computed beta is 5375.21 AA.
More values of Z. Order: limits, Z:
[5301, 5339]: 862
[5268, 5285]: 389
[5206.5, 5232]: 527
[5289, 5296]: 168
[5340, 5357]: 373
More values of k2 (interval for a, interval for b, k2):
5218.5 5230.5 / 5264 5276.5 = 3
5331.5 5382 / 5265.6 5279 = 1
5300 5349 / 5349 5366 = 0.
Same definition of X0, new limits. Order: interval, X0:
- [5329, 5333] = 3.042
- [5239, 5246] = 3.071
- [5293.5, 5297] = 3.281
